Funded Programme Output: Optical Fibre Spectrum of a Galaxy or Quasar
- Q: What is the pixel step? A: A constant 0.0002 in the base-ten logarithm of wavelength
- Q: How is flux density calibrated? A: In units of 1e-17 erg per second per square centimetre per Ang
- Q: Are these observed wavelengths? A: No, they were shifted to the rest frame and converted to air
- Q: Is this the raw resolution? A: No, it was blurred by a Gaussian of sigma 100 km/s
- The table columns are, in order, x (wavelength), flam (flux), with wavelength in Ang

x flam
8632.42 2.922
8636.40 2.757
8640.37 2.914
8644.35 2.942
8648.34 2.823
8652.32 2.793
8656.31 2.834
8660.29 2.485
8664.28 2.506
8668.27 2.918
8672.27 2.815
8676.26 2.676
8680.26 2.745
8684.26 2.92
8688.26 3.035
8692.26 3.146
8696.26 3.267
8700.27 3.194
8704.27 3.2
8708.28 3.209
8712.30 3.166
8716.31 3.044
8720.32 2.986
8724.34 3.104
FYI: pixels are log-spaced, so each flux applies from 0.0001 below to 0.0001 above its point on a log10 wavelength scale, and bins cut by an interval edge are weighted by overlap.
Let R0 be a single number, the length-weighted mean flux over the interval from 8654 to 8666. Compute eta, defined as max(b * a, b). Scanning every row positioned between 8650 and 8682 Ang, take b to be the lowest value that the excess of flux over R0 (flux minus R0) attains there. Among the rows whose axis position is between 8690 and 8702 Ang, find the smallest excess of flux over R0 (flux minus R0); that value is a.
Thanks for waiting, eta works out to -0.07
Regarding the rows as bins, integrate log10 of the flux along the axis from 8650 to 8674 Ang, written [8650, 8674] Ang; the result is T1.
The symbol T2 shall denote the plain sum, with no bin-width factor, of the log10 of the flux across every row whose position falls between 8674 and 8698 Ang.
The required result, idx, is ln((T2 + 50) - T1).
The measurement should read 3.75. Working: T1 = 10.4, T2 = 2.83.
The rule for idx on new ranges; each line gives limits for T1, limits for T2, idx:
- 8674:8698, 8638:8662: 3.72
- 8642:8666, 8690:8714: 3.75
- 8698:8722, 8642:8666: 3.71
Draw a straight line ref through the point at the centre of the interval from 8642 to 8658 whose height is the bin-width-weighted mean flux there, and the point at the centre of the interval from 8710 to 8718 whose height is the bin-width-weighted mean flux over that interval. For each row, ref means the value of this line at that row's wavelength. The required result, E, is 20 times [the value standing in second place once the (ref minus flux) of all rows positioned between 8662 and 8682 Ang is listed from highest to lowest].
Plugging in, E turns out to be 6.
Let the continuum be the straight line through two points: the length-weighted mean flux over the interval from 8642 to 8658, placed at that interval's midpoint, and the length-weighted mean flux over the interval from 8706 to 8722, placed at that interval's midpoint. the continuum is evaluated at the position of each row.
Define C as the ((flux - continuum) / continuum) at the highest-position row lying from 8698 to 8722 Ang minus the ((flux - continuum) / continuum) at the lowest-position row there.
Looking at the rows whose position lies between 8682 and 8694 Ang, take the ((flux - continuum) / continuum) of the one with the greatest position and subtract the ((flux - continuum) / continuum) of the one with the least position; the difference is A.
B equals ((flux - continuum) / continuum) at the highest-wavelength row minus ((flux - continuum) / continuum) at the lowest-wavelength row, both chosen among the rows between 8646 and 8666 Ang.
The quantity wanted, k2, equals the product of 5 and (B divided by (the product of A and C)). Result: 109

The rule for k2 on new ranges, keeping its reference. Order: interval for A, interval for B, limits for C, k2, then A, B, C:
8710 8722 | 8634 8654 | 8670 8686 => 35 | -0.07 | -0.01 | 0.020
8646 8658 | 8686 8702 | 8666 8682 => 336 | -0.01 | 0.04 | -0.074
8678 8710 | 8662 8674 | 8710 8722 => -60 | 0.12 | 0.10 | -0.068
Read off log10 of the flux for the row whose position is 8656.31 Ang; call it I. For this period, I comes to 0.452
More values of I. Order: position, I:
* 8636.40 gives 0.440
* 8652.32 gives 0.446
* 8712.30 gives 0.501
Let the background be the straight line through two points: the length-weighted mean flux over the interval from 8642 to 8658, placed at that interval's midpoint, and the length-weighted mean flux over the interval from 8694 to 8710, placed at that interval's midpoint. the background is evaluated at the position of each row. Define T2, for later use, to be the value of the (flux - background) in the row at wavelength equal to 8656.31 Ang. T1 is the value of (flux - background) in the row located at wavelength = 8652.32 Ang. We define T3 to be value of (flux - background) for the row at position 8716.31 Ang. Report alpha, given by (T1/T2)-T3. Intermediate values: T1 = -0.072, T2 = -0.1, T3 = -0.3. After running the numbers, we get 1.5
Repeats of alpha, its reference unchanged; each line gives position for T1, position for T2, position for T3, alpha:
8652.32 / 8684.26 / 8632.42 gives 0.2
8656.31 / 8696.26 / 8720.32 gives -0.3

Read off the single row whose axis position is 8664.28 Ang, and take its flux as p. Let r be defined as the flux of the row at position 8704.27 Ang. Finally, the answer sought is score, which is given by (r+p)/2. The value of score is 2.85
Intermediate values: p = 2.506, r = 3.2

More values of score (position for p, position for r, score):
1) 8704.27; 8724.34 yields 3.15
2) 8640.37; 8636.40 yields 2.84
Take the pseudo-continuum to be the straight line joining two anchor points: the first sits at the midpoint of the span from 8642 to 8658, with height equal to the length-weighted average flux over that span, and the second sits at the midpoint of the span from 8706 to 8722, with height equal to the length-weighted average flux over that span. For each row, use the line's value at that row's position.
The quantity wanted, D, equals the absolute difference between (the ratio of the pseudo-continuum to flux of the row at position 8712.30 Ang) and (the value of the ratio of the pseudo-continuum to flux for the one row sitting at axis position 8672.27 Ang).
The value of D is 0.06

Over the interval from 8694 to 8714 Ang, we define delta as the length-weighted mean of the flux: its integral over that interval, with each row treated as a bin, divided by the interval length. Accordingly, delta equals 3.21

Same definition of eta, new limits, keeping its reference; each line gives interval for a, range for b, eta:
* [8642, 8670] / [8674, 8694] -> 0.06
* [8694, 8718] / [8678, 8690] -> 0.13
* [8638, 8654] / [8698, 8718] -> 0.43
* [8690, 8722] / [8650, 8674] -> -0.05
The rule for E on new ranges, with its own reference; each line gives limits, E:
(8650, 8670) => 8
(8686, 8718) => -1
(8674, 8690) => 5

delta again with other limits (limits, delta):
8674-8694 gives 2.90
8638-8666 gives 2.76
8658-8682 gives 2.69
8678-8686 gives 2.82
